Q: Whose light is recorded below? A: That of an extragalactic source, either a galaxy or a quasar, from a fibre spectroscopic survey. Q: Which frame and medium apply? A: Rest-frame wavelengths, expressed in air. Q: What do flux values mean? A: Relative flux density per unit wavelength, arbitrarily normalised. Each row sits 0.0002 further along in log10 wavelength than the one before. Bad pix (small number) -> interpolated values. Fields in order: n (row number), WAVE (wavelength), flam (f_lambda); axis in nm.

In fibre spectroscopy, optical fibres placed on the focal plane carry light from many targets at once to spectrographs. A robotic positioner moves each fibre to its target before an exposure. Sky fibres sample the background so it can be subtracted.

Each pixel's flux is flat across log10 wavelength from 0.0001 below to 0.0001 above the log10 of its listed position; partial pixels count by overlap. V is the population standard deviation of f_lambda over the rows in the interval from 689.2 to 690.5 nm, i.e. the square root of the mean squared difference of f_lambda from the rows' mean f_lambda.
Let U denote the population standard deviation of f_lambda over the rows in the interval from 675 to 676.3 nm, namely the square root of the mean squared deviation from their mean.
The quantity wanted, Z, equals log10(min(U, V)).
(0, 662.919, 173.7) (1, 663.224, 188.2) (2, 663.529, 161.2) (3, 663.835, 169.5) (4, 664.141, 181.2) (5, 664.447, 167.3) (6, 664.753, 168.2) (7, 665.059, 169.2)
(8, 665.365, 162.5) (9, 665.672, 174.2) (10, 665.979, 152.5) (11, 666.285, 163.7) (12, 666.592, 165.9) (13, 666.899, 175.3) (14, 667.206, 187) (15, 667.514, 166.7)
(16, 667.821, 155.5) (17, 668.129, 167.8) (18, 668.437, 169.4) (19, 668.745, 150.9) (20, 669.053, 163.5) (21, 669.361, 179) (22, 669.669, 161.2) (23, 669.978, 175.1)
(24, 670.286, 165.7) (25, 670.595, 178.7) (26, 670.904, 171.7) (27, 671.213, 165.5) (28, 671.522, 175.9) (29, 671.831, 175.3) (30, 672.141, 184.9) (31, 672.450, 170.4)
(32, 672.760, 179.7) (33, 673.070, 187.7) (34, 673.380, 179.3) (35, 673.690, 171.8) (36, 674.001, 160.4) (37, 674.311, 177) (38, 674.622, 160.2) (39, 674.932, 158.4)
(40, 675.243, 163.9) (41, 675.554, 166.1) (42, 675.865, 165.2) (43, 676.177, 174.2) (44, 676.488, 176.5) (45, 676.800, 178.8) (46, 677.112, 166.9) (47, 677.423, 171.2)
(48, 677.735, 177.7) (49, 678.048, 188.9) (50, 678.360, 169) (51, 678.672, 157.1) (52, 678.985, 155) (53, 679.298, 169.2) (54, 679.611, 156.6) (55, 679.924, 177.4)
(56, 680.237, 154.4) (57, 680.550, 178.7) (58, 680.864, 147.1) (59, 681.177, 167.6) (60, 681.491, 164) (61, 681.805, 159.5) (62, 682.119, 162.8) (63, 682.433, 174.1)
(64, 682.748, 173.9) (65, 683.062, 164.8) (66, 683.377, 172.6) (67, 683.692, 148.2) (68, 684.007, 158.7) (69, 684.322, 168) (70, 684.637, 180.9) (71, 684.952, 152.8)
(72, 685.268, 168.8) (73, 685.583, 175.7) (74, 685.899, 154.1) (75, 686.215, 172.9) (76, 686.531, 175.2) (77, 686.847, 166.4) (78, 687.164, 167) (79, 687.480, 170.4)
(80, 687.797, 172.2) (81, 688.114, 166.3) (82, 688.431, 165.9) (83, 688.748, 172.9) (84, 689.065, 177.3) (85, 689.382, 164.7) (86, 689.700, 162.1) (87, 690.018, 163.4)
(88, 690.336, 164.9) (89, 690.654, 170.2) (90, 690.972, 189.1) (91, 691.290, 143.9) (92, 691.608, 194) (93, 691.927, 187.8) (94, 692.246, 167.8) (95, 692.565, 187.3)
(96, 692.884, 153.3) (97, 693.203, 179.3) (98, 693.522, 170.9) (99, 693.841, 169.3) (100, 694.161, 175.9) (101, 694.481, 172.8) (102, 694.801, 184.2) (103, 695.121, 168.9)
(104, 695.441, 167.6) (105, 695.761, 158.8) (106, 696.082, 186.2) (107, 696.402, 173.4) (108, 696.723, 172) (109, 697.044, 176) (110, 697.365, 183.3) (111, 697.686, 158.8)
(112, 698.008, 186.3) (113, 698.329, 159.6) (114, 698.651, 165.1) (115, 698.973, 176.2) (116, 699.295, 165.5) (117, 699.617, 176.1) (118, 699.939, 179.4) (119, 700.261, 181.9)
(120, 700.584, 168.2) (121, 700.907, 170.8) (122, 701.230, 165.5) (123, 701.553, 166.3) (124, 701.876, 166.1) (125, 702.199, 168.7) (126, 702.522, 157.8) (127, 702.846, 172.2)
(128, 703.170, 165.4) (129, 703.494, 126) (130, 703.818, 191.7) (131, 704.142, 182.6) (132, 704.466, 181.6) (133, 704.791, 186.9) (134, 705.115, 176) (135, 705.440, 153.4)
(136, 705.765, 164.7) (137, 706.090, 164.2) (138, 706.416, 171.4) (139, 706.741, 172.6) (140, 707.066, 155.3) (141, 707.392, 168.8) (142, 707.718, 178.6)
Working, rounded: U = 4.0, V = 1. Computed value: 0.05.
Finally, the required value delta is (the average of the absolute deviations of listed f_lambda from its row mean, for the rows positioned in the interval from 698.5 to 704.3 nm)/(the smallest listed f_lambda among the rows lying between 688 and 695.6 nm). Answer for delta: 0.060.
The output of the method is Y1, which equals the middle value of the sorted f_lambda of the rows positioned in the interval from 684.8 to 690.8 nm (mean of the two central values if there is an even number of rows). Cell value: 167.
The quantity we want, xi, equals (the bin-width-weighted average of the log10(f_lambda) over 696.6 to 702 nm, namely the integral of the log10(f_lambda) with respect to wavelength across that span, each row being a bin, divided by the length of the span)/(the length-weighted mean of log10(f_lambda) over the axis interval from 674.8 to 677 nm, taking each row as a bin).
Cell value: 1.00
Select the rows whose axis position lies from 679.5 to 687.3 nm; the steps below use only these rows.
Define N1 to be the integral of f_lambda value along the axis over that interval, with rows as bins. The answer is 1293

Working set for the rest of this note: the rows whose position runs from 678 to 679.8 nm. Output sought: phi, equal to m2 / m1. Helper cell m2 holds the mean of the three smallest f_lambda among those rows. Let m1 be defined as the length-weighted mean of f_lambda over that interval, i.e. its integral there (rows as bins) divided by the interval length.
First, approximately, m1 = 165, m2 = 156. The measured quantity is 0.948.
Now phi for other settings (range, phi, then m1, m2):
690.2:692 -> 0.915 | 175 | 160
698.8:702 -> 0.965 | 172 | 166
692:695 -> 0.941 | 174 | 163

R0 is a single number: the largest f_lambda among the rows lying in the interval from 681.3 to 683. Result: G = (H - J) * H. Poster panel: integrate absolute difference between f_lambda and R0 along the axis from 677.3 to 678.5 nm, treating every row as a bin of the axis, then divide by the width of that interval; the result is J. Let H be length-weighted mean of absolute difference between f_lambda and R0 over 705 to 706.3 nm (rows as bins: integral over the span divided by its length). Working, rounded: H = 11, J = 7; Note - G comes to 40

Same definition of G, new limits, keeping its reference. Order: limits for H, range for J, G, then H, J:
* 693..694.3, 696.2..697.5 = 3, 4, 4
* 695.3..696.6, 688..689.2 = 29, 8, 5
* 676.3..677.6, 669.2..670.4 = -11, 4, 7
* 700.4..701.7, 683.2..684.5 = -36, 6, 12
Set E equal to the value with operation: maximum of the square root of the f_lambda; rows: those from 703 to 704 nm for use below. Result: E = 13.8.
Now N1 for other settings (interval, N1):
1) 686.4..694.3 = 1352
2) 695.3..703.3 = 1366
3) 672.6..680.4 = 1324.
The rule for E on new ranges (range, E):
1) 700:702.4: 13.5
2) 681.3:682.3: 12.8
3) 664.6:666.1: 13.2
